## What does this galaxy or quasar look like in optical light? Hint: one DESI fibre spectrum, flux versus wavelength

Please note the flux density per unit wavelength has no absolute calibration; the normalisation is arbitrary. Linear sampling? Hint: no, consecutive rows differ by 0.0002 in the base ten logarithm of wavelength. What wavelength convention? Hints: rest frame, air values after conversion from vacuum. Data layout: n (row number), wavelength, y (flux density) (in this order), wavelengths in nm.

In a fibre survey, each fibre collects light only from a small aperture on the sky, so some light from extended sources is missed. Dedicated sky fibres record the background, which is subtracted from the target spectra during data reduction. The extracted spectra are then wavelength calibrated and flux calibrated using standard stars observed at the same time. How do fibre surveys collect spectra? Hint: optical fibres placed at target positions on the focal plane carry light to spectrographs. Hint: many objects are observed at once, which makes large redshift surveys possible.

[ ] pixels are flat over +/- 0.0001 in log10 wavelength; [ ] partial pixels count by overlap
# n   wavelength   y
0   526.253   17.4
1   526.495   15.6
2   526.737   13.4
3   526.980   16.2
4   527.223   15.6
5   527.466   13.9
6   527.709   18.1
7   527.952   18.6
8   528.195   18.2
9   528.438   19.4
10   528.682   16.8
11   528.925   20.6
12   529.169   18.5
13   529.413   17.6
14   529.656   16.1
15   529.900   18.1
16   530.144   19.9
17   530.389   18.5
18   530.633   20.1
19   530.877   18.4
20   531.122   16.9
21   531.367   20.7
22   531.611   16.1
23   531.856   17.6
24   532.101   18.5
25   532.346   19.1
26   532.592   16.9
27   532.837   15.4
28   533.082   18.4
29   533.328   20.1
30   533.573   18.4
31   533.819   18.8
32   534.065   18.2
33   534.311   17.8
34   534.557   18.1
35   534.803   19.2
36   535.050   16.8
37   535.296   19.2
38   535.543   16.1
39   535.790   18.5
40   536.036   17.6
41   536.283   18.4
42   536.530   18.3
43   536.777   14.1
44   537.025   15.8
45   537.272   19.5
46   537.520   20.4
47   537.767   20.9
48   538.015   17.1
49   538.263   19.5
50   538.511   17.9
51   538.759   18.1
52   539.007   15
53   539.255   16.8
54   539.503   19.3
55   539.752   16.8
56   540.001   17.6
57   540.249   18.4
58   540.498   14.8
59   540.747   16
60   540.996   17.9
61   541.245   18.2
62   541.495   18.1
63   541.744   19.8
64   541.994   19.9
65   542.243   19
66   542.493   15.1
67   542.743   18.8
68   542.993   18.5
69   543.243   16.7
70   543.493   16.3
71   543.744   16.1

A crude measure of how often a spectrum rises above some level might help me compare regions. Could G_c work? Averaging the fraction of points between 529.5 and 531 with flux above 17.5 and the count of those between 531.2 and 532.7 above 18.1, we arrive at 1.9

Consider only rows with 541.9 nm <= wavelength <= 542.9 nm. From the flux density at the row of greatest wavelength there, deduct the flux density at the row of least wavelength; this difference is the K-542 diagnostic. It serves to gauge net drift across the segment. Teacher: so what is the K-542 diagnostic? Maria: -1.1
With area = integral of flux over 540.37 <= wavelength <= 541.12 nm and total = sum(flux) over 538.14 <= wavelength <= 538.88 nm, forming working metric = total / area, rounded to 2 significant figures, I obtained 4.6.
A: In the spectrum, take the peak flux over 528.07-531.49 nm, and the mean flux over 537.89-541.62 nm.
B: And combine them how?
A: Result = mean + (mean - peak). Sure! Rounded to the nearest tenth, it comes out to 14.2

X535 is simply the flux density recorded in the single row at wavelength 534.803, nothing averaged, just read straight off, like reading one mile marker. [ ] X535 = 19.2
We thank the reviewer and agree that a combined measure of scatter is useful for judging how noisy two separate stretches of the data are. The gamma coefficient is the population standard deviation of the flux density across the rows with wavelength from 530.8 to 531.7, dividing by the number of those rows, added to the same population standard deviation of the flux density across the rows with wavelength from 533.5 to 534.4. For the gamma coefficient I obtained 2.1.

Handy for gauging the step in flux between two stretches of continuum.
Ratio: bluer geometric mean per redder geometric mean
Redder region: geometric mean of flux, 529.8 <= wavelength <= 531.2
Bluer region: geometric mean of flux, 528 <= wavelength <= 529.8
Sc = 0.97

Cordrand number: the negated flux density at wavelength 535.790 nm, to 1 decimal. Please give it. -18.5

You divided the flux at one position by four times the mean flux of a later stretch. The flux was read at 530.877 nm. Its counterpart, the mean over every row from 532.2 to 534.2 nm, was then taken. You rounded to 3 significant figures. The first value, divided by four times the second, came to 0.253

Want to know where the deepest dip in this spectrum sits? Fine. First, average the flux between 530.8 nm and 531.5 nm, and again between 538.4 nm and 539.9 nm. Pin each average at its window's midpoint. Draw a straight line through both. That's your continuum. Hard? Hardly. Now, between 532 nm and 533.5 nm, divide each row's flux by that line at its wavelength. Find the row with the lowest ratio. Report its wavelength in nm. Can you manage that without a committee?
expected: 532.837 nm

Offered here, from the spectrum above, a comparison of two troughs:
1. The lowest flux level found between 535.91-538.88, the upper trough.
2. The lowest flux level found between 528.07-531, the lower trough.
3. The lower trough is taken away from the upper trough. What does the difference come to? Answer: -2.0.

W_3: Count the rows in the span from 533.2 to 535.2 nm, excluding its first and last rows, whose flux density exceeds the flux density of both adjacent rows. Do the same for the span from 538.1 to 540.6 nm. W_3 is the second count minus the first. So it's 1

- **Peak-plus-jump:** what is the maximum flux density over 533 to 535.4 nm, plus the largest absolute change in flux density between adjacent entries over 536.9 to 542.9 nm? 24.0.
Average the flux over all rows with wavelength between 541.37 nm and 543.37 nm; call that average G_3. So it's 18.24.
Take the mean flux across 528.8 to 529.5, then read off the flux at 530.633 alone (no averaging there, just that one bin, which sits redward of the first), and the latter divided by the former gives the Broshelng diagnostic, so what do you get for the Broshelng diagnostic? 1.06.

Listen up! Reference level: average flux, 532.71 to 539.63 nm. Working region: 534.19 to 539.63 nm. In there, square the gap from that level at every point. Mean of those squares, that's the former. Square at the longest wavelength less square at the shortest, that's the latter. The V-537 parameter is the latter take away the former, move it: -1.1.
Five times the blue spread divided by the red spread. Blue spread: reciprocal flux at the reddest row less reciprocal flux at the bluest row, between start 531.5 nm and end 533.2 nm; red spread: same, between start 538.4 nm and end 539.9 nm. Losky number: -11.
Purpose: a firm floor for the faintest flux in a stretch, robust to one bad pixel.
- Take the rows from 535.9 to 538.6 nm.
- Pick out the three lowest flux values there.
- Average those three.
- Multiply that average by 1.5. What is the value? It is 23.5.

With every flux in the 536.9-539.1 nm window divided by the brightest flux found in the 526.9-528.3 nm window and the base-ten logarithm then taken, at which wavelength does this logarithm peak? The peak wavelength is 537.767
